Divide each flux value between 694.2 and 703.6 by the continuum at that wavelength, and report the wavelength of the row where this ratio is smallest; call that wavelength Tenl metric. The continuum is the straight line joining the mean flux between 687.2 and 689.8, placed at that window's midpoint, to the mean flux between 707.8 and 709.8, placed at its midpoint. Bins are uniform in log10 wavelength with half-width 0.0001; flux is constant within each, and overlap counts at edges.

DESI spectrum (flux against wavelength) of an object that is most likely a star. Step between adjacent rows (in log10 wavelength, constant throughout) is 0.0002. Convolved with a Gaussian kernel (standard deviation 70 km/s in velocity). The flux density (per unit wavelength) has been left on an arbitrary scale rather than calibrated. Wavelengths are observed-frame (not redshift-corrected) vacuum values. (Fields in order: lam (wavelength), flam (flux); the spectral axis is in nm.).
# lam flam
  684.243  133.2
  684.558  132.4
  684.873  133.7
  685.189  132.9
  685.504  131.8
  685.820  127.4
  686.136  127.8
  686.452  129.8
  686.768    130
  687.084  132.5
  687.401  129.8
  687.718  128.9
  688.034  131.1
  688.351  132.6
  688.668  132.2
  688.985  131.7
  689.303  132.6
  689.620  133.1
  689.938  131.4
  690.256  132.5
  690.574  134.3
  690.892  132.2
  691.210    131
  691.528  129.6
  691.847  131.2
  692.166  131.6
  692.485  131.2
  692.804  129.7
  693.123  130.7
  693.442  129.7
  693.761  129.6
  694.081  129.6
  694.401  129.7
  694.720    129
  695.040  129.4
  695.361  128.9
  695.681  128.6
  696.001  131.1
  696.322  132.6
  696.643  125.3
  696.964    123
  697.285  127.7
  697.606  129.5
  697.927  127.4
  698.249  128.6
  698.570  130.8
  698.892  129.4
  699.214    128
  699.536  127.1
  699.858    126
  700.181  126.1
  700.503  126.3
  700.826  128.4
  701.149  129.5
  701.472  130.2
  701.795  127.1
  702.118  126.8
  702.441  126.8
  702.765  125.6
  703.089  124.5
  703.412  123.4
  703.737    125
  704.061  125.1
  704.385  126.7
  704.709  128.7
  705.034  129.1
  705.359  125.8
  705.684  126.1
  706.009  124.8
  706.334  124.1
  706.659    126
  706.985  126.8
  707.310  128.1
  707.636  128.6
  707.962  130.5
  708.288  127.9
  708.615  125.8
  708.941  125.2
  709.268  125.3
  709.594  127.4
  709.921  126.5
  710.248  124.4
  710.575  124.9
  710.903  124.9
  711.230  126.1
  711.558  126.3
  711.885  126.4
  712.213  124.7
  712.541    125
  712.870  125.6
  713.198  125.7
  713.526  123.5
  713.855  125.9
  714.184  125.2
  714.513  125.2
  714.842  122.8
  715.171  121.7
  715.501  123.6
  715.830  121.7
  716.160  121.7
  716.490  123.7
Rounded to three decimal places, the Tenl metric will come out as 696.964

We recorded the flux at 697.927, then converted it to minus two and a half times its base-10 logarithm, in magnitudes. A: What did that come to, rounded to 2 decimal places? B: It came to -5.26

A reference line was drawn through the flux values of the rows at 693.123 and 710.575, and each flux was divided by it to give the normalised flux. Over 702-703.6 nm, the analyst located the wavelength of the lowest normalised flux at 703.412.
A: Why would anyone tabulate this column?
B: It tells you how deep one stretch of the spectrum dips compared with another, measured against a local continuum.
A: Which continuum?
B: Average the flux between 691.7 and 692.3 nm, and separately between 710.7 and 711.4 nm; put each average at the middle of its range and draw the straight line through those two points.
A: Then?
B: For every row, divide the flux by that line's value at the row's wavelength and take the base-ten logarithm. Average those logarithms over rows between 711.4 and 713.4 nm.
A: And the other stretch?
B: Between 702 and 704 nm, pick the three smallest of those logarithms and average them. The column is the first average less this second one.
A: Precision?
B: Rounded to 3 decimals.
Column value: 0.014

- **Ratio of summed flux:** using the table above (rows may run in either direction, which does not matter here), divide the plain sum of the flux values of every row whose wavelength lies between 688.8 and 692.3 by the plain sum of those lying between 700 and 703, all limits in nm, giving 1.3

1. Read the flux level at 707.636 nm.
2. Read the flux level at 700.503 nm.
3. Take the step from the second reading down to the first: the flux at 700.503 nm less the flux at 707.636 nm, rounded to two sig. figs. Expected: -2.3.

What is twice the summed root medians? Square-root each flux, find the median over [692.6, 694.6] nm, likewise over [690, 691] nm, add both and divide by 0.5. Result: 45.8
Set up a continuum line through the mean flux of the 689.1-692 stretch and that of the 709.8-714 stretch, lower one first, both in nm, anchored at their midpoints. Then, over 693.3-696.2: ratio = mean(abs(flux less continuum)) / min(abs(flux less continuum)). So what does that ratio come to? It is 2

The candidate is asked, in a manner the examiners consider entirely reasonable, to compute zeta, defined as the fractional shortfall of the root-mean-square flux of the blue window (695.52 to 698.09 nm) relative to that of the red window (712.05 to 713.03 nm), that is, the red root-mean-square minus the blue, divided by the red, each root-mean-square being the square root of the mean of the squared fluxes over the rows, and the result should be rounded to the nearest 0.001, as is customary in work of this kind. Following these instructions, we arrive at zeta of -0.025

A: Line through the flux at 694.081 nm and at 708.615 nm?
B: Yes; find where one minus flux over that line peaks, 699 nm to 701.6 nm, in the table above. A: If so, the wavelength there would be 699.858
